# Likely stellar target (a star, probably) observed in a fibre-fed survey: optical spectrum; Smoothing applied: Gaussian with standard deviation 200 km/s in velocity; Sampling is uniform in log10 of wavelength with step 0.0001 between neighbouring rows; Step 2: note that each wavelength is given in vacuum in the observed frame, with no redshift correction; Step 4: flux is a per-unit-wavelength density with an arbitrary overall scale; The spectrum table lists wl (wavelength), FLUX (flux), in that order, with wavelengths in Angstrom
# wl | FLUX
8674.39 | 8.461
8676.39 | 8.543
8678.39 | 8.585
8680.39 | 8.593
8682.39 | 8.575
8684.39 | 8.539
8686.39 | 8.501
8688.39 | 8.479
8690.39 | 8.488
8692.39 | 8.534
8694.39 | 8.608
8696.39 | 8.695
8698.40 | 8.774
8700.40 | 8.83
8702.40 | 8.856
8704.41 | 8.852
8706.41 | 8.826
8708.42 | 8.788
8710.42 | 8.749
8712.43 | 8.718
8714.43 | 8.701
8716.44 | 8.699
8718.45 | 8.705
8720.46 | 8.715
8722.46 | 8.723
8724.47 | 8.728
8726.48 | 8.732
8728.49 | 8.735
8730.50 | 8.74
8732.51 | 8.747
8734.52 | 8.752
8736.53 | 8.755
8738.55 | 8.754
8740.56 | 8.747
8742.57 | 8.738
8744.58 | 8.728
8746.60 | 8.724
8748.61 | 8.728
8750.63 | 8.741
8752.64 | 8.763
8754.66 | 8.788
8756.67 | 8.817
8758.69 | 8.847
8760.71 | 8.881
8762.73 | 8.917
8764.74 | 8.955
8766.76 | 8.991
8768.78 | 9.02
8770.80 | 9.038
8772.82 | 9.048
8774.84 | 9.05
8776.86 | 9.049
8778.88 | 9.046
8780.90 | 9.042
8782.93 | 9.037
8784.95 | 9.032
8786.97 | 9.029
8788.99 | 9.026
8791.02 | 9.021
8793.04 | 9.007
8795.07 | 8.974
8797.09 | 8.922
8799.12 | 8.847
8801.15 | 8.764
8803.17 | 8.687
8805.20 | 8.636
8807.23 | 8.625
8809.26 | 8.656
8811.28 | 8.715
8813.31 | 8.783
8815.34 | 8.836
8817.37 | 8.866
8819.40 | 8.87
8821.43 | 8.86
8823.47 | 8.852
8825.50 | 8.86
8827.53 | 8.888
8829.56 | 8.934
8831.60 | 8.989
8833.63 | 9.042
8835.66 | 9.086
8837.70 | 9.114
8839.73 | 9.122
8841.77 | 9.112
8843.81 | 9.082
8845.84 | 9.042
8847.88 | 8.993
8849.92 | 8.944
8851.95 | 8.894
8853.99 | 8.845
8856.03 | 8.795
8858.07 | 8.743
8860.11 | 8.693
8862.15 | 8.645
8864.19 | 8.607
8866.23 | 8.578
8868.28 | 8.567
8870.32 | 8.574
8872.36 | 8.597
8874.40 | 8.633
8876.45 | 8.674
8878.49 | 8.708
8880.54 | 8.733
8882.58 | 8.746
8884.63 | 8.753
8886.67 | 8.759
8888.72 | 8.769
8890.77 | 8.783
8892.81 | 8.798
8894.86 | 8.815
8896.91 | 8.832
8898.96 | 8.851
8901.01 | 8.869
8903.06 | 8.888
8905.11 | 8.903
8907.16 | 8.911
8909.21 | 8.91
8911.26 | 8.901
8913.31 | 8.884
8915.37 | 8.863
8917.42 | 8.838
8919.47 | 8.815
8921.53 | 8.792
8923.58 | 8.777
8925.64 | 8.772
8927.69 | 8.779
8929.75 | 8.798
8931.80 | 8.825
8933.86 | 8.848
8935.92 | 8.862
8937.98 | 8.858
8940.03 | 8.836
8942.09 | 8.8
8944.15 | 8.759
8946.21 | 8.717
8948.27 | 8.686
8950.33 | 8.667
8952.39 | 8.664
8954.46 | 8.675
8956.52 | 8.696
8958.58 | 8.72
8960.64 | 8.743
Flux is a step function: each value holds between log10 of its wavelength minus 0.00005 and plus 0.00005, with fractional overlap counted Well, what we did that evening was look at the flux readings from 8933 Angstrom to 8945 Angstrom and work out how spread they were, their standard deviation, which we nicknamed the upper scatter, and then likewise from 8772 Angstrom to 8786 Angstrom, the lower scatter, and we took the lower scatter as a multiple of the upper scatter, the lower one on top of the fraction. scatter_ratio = 0.17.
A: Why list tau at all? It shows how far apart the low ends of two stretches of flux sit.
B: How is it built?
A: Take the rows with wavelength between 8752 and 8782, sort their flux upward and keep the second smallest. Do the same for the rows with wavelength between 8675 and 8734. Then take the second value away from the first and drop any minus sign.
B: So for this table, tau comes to 0.30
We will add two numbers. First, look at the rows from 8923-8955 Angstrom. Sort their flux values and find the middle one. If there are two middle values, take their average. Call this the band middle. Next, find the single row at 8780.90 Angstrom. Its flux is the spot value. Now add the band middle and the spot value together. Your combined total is 17.8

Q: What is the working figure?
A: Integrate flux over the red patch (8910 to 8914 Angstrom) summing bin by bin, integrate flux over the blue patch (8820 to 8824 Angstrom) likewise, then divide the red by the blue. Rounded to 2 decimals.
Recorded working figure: 1.01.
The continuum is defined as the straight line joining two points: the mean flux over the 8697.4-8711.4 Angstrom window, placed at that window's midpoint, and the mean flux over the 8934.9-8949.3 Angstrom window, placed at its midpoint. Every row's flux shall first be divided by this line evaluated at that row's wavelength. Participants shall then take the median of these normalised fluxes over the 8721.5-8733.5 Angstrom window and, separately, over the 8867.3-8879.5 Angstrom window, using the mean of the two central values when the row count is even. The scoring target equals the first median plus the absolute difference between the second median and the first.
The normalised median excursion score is 1.003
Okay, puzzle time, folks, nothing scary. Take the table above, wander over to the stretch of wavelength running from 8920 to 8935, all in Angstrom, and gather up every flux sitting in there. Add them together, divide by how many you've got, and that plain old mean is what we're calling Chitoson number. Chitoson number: 8.80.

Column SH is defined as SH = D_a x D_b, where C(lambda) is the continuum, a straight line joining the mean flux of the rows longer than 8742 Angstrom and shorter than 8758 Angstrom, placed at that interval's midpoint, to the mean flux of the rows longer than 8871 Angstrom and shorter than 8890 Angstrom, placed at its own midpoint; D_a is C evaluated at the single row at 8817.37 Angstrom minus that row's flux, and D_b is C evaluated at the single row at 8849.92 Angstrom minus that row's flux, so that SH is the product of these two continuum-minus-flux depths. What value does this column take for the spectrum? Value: 0.03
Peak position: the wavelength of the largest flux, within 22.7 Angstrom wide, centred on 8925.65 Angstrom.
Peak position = 8915.37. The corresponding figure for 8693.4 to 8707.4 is 8702.40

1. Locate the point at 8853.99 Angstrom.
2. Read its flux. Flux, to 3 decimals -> 8.845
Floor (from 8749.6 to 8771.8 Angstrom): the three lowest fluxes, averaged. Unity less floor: -7.76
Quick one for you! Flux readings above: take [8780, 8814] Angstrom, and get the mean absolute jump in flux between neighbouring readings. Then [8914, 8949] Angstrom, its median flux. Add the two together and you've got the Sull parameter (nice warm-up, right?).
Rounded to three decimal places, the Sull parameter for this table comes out 8.836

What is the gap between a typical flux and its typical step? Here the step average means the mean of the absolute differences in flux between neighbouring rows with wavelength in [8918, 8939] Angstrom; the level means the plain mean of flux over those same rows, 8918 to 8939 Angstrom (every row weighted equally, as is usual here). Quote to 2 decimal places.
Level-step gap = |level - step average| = 8.80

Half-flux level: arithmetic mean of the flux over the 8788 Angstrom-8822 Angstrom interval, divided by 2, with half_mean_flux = 4.41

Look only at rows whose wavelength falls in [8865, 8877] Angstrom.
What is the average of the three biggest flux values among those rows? 8.63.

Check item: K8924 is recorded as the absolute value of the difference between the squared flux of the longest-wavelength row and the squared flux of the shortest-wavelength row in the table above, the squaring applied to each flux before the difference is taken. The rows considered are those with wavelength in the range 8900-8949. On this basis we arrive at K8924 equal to 3.2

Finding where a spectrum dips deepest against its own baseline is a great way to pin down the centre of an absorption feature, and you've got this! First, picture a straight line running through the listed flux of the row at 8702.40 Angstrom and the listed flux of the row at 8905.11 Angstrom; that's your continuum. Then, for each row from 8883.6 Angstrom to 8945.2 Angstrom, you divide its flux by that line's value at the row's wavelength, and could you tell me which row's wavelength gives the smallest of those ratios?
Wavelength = 8944.15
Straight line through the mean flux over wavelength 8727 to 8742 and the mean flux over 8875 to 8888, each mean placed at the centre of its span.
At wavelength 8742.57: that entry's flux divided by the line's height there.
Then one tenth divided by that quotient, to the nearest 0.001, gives 0.100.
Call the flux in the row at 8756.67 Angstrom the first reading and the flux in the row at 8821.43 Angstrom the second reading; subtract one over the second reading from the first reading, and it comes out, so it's 8.70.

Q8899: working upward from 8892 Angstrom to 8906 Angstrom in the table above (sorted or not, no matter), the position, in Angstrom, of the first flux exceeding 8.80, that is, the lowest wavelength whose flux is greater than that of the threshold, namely 8894.86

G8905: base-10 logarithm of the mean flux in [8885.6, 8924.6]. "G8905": 0.946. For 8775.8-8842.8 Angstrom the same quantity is 0.950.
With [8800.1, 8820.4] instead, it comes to 0.942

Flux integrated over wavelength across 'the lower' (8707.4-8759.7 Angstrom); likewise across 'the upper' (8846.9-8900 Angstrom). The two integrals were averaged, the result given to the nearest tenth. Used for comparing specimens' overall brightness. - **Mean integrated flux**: 460.8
